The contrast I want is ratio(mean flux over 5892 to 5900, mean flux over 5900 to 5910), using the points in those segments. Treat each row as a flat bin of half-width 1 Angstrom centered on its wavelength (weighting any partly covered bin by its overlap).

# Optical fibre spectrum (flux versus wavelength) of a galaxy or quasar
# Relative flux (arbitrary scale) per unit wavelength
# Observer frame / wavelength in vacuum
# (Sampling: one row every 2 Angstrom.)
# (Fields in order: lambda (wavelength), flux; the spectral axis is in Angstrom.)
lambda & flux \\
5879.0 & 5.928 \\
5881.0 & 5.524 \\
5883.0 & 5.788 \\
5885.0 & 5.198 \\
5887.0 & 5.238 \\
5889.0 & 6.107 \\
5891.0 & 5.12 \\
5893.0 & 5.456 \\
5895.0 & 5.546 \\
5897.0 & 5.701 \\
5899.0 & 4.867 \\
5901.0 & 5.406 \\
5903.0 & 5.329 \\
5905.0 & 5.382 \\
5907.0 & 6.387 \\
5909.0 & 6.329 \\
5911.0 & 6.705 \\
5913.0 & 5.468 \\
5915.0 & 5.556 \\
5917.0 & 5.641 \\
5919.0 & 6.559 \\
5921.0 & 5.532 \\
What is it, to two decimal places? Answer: 0.94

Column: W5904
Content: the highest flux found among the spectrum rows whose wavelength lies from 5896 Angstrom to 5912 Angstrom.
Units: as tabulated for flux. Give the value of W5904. 6.705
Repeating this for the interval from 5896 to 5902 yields 5.701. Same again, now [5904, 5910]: 6.387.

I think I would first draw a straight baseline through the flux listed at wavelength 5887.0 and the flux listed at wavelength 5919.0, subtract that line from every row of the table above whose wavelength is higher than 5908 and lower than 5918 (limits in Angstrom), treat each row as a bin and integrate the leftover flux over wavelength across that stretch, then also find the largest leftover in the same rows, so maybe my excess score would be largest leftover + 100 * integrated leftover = -371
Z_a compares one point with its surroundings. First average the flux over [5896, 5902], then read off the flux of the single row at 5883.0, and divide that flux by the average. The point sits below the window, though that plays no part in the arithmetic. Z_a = 1.09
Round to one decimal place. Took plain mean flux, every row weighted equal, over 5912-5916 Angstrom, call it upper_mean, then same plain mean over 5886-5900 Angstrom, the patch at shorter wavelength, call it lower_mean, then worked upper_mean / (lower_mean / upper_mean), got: 5.6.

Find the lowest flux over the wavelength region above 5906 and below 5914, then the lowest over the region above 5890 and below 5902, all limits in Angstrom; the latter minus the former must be -0.60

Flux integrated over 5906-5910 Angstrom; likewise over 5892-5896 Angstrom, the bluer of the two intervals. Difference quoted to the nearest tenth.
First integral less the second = 3.4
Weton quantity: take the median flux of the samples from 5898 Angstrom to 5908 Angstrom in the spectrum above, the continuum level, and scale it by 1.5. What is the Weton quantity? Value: 8.1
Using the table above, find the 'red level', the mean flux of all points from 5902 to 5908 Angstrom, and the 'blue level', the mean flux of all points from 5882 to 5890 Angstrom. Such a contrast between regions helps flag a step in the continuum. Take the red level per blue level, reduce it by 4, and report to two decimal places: -2.98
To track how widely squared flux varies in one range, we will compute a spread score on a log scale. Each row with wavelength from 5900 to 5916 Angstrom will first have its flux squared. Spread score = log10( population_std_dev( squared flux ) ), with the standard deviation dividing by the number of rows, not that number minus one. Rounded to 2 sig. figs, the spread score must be 0.79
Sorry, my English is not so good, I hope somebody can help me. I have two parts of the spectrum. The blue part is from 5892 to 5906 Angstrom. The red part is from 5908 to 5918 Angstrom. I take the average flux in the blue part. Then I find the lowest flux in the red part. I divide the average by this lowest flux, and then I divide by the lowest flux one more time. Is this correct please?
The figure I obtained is 0.180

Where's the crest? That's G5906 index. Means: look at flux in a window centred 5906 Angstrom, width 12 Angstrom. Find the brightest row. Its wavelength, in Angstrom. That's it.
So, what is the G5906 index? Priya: 5911.0 Angstrom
